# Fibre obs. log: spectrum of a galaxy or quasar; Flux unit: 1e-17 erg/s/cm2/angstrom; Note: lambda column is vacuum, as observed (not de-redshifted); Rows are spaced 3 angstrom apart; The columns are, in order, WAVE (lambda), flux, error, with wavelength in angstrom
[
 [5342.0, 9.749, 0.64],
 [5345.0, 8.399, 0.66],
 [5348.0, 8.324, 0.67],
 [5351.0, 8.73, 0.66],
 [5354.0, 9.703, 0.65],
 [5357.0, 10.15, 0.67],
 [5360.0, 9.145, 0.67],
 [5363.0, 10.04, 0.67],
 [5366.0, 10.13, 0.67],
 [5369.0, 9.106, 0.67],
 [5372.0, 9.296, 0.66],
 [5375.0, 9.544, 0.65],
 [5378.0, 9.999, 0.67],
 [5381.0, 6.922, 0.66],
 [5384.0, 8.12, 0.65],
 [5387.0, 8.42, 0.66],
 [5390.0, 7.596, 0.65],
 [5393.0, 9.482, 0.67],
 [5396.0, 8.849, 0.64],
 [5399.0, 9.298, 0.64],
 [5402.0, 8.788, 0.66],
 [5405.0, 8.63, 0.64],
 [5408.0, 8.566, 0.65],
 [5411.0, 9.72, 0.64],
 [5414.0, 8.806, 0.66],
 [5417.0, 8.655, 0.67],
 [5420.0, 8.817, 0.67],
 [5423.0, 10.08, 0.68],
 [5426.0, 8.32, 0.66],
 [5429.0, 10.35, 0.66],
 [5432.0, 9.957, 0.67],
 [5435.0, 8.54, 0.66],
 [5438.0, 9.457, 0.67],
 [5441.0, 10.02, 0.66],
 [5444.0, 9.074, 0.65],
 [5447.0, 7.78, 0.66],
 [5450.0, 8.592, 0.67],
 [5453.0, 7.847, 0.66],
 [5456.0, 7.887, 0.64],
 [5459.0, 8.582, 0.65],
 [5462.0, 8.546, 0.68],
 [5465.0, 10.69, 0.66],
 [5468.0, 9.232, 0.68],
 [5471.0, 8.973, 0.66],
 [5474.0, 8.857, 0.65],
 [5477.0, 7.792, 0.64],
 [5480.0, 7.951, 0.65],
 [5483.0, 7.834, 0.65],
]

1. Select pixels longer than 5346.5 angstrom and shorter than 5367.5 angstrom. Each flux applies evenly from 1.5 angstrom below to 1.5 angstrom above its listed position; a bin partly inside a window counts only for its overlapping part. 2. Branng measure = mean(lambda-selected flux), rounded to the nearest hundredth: 9.46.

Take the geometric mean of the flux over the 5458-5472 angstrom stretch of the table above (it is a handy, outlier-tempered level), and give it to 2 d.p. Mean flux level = 9.17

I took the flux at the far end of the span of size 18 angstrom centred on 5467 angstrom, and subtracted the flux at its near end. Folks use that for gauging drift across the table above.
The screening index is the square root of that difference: 0.52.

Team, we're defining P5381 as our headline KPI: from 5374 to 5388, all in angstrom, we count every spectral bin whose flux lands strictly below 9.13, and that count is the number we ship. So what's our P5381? 3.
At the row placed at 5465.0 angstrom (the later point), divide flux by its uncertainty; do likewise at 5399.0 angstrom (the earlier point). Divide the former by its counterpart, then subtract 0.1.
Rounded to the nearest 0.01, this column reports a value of 1.01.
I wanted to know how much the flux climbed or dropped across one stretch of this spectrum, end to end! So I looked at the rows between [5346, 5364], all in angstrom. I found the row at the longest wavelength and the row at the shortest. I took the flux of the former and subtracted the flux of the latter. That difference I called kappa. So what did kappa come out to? 1.7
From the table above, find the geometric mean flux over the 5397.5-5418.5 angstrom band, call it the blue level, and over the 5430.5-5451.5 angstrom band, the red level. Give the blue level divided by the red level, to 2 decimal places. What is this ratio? 0.99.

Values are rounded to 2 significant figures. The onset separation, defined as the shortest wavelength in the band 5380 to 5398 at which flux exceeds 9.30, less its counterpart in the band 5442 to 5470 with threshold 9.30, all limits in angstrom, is -72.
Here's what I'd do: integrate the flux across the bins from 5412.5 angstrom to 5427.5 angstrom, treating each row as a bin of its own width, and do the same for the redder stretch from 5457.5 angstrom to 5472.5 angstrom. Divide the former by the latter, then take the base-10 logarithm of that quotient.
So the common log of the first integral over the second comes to -0.013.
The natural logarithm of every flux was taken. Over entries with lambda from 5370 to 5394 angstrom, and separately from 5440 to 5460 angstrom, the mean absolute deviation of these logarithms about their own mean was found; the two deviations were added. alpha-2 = 0.177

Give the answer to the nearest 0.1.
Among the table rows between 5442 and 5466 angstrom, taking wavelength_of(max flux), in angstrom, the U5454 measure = 5465.0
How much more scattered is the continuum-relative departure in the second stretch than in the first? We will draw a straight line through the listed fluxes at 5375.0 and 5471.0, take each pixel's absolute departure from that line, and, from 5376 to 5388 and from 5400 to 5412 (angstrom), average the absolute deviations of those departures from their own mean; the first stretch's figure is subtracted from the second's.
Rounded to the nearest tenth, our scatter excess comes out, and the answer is -0.5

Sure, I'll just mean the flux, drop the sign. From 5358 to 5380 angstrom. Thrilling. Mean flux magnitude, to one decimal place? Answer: 9.6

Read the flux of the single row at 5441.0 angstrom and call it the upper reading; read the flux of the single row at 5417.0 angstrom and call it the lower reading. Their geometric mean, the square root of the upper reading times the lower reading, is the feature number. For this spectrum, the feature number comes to 9.3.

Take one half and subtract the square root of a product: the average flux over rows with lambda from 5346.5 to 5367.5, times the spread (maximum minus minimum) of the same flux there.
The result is -3.66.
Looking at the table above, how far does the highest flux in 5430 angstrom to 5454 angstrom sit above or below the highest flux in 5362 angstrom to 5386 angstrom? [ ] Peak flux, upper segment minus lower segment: -0.1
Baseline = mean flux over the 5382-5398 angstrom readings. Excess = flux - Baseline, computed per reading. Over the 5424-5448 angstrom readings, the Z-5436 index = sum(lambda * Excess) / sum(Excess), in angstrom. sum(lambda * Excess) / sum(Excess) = 5434.1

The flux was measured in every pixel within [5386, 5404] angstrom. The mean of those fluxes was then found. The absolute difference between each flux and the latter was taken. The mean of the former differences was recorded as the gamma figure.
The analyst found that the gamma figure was 0.487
